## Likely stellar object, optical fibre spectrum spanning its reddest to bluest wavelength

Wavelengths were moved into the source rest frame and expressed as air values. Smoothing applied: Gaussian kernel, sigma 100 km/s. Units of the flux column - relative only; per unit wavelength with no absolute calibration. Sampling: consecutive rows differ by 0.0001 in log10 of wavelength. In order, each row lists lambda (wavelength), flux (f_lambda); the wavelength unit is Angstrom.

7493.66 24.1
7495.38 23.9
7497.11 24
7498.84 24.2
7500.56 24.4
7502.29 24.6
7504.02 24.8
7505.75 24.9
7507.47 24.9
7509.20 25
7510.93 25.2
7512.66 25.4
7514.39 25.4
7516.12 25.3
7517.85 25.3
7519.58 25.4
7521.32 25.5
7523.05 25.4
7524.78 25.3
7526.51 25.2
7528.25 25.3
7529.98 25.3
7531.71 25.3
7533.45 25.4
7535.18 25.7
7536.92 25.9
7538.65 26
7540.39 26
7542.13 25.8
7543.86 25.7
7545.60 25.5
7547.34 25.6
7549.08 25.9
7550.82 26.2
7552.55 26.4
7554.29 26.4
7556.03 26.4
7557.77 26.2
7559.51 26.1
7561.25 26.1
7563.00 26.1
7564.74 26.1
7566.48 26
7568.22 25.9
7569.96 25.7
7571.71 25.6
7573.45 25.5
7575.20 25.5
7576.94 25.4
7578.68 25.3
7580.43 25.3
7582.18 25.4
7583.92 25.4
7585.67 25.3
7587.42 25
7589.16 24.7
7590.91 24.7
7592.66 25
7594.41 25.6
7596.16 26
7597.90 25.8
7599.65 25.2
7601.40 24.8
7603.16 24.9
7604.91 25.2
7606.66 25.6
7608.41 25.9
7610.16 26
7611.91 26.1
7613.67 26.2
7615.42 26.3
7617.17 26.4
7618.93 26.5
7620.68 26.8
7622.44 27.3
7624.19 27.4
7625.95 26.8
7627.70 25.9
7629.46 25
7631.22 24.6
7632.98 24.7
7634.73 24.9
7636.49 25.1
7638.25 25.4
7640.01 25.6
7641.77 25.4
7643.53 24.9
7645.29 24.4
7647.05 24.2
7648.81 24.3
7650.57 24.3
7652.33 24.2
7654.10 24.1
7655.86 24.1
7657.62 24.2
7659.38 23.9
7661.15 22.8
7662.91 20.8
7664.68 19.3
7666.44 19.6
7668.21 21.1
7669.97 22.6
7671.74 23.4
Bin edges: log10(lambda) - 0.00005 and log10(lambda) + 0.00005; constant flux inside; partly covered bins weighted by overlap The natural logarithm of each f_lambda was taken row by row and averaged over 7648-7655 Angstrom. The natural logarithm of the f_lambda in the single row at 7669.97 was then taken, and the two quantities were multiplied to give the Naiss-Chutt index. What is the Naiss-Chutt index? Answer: 9.9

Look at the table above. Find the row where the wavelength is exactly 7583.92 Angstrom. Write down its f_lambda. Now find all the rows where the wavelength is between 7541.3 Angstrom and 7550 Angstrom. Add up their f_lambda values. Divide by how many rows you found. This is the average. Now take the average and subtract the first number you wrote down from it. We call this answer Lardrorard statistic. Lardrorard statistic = 0.30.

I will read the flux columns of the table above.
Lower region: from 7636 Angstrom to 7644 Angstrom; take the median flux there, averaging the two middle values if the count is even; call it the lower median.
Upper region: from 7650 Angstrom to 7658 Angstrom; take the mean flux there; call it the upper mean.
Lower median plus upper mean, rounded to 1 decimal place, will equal 49.6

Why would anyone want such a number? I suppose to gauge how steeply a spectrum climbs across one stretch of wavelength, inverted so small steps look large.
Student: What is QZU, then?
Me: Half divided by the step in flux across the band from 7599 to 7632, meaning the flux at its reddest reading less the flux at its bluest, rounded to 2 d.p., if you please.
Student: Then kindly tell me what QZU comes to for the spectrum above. -0.83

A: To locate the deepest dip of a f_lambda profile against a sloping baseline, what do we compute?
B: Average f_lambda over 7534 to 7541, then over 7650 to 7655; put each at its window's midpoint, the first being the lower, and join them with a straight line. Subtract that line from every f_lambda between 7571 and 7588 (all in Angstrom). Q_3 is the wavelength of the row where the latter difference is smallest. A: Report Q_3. 7587.42 Angstrom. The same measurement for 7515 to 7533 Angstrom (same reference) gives 7516.12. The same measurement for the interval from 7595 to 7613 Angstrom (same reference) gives 7601.40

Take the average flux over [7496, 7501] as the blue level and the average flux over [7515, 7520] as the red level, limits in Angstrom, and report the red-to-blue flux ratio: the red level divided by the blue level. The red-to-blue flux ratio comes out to 1.05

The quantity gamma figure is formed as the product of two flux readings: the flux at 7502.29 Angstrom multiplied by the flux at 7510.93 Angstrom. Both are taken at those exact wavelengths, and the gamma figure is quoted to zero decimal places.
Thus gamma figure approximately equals 620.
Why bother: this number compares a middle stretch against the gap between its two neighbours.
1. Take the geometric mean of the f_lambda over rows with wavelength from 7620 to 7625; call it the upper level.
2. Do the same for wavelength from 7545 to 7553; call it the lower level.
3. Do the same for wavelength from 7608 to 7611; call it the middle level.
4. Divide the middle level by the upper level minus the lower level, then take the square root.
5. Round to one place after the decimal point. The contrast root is 4.6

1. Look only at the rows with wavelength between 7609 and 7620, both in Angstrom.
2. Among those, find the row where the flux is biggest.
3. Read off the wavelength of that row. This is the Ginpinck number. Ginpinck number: 7618.93 Angstrom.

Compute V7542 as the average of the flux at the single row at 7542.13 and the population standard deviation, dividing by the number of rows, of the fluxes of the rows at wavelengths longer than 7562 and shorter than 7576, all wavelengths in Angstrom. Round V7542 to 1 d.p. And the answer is 13.0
